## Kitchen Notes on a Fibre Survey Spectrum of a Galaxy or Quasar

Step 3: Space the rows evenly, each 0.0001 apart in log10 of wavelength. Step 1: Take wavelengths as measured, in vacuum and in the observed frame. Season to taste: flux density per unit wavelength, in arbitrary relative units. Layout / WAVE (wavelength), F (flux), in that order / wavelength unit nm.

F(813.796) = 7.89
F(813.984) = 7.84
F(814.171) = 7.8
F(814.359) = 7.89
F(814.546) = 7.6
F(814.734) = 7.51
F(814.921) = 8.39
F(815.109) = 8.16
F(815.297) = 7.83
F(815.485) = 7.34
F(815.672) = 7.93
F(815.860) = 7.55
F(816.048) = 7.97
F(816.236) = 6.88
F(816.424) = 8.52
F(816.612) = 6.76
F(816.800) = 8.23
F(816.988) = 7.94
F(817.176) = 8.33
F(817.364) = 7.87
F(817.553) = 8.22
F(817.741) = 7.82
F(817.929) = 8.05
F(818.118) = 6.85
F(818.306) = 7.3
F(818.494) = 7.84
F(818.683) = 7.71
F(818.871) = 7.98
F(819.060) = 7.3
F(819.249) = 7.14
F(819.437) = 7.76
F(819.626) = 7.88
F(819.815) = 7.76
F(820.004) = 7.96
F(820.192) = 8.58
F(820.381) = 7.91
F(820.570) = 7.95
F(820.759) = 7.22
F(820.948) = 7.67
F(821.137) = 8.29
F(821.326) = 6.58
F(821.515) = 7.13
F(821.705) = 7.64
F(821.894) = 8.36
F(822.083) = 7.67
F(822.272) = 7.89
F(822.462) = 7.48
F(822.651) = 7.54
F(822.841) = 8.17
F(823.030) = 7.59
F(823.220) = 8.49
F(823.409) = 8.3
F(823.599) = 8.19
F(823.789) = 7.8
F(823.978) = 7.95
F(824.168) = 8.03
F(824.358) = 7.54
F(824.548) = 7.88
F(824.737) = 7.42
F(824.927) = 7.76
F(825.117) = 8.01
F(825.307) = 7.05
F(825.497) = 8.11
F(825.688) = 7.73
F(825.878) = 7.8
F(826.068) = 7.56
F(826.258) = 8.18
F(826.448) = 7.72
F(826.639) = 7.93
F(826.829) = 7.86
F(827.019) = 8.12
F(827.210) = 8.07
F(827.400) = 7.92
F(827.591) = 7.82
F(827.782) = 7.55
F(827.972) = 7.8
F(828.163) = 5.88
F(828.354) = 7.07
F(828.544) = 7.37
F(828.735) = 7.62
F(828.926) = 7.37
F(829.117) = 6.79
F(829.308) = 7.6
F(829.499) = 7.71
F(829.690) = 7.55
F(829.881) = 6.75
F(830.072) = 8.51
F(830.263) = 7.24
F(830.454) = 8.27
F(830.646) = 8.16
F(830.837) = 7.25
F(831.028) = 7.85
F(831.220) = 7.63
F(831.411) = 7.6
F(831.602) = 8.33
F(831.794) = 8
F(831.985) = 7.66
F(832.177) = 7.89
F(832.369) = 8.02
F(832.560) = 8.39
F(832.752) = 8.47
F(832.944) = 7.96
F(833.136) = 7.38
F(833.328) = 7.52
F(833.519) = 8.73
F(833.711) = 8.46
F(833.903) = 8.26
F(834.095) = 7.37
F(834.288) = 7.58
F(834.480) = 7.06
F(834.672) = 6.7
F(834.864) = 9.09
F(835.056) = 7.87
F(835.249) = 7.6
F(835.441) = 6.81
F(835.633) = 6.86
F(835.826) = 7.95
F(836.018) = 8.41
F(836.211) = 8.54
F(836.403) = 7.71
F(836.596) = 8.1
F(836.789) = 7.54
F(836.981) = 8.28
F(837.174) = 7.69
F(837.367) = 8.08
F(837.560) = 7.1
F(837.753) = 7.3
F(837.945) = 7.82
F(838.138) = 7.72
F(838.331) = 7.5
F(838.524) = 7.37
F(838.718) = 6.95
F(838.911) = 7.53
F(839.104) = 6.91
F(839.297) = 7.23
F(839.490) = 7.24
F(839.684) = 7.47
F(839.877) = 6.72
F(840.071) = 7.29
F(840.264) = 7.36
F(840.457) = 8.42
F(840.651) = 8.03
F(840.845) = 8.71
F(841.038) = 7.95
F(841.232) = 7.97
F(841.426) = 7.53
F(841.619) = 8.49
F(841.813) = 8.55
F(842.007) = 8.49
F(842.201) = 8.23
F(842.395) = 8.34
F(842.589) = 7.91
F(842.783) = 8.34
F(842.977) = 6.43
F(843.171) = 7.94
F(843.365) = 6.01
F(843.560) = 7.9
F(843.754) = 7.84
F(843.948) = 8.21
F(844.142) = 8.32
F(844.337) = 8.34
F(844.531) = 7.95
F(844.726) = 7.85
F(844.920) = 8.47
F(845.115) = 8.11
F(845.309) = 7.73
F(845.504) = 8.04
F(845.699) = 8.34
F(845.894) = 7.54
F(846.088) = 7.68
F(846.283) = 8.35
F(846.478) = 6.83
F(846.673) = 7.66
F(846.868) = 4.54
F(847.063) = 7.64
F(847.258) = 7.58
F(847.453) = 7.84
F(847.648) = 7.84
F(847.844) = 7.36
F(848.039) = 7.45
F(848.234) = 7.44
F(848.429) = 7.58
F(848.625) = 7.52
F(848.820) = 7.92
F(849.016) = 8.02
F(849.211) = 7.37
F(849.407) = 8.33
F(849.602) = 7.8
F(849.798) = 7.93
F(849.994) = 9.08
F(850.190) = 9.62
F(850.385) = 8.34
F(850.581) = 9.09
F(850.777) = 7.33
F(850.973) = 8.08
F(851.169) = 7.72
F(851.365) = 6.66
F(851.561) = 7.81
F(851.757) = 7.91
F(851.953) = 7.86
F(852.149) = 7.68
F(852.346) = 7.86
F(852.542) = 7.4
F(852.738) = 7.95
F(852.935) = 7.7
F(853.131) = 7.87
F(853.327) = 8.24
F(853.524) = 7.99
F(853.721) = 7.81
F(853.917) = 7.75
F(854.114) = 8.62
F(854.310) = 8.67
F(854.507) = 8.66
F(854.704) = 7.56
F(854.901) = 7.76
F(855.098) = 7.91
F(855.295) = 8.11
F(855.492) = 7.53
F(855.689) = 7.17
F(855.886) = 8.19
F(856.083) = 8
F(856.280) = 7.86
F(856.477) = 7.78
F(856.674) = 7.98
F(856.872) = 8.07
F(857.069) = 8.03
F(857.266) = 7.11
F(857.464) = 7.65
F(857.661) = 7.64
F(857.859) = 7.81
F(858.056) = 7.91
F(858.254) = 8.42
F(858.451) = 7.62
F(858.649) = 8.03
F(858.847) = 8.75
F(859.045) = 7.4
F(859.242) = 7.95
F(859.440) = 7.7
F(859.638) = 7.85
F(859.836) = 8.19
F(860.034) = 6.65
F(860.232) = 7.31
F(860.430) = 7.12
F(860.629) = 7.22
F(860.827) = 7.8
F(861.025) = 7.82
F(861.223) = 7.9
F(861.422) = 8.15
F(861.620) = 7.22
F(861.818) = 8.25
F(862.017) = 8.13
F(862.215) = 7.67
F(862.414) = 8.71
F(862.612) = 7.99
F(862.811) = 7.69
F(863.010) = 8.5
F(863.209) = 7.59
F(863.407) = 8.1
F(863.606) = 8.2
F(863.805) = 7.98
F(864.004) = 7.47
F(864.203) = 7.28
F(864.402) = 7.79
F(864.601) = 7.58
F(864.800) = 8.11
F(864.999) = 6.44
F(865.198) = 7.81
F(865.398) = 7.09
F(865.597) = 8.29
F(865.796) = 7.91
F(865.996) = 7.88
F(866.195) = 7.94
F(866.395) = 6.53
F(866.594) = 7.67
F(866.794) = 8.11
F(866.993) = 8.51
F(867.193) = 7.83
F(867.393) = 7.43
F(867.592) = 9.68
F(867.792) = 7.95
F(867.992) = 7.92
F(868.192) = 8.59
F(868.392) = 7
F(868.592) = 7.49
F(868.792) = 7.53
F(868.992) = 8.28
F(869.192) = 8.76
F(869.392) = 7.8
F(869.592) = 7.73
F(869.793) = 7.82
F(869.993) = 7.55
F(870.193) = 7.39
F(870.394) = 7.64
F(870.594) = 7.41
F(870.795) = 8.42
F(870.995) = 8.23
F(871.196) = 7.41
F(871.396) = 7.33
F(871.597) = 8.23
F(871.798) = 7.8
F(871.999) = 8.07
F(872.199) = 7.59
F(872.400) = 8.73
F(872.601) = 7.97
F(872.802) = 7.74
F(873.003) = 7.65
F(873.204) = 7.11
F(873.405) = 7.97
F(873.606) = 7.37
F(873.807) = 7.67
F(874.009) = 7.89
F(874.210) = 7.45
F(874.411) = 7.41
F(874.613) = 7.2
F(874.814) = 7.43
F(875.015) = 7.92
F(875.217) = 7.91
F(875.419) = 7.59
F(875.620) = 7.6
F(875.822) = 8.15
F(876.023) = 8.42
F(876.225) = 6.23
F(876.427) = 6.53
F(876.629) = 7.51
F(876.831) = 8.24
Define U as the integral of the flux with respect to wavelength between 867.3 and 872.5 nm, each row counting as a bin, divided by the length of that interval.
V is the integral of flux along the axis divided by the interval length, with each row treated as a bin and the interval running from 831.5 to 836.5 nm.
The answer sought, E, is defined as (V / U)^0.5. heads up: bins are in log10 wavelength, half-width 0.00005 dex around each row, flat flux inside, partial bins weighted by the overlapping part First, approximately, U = 7.92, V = 7.87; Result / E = 0.997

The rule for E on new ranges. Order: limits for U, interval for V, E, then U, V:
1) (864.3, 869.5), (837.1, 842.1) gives 0.989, 7.84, 7.67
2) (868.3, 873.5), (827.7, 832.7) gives 0.989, 7.80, 7.62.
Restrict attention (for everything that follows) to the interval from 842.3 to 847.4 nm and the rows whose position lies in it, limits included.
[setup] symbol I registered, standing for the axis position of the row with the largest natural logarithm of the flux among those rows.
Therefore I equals 844.920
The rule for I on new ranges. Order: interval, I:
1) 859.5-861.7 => 859.836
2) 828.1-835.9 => 834.864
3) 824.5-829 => 826.258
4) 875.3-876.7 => 876.023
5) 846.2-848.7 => 846.283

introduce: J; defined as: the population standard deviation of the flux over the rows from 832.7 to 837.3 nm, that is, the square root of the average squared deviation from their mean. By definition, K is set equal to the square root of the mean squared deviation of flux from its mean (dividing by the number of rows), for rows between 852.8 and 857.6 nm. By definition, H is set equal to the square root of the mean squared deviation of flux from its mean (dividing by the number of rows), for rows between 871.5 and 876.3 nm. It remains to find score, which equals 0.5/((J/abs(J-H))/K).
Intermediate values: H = 0.48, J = 0.62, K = 0.386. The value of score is 0.042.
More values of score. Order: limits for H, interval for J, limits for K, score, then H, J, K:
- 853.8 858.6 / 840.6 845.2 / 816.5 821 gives 0.075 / 0.40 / 0.61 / 0.441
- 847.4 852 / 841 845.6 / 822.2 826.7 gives 0.010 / 0.62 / 0.59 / 0.318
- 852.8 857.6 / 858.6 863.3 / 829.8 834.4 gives 0.053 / 0.39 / 0.49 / 0.487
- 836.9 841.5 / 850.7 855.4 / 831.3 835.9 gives 0.044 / 0.48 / 0.42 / 0.599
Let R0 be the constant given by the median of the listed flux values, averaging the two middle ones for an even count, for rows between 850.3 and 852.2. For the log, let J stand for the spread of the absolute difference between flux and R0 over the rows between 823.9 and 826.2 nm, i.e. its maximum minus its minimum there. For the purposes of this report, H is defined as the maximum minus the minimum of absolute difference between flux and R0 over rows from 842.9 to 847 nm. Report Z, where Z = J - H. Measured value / -2.54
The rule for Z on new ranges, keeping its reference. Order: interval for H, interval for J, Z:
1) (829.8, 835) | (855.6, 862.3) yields -0.07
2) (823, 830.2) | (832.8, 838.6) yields -0.70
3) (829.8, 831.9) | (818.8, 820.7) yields -0.37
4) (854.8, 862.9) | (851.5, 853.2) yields -0.76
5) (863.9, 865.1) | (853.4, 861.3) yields -0.18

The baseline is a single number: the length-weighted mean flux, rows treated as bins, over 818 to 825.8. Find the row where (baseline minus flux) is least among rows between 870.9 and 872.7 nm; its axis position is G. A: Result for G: 872.400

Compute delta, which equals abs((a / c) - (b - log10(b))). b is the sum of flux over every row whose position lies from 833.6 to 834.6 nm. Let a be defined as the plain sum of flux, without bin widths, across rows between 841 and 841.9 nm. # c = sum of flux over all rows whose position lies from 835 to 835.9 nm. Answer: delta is 36.1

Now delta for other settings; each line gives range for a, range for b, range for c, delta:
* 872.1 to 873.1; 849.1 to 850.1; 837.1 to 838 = 37.9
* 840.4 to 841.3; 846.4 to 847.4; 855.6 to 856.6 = 31.7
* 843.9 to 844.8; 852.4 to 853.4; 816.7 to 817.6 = 36.6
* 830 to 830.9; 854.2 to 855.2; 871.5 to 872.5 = 38.0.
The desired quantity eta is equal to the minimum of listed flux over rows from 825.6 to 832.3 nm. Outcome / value 5.88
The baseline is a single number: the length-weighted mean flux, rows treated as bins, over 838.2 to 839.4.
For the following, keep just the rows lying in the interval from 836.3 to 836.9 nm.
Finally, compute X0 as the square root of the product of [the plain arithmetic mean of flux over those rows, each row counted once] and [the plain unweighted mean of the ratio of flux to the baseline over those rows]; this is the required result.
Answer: 2.89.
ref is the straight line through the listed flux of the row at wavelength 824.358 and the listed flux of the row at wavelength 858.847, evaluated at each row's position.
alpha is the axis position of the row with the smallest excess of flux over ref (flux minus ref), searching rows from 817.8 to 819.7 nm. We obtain 818.118 nm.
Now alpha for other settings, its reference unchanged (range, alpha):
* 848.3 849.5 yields 849.211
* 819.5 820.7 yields 819.815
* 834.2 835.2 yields 834.672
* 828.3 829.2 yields 829.117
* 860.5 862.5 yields 861.620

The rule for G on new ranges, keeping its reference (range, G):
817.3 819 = 817.553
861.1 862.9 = 862.414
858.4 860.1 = 858.847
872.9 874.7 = 873.405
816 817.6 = 816.424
